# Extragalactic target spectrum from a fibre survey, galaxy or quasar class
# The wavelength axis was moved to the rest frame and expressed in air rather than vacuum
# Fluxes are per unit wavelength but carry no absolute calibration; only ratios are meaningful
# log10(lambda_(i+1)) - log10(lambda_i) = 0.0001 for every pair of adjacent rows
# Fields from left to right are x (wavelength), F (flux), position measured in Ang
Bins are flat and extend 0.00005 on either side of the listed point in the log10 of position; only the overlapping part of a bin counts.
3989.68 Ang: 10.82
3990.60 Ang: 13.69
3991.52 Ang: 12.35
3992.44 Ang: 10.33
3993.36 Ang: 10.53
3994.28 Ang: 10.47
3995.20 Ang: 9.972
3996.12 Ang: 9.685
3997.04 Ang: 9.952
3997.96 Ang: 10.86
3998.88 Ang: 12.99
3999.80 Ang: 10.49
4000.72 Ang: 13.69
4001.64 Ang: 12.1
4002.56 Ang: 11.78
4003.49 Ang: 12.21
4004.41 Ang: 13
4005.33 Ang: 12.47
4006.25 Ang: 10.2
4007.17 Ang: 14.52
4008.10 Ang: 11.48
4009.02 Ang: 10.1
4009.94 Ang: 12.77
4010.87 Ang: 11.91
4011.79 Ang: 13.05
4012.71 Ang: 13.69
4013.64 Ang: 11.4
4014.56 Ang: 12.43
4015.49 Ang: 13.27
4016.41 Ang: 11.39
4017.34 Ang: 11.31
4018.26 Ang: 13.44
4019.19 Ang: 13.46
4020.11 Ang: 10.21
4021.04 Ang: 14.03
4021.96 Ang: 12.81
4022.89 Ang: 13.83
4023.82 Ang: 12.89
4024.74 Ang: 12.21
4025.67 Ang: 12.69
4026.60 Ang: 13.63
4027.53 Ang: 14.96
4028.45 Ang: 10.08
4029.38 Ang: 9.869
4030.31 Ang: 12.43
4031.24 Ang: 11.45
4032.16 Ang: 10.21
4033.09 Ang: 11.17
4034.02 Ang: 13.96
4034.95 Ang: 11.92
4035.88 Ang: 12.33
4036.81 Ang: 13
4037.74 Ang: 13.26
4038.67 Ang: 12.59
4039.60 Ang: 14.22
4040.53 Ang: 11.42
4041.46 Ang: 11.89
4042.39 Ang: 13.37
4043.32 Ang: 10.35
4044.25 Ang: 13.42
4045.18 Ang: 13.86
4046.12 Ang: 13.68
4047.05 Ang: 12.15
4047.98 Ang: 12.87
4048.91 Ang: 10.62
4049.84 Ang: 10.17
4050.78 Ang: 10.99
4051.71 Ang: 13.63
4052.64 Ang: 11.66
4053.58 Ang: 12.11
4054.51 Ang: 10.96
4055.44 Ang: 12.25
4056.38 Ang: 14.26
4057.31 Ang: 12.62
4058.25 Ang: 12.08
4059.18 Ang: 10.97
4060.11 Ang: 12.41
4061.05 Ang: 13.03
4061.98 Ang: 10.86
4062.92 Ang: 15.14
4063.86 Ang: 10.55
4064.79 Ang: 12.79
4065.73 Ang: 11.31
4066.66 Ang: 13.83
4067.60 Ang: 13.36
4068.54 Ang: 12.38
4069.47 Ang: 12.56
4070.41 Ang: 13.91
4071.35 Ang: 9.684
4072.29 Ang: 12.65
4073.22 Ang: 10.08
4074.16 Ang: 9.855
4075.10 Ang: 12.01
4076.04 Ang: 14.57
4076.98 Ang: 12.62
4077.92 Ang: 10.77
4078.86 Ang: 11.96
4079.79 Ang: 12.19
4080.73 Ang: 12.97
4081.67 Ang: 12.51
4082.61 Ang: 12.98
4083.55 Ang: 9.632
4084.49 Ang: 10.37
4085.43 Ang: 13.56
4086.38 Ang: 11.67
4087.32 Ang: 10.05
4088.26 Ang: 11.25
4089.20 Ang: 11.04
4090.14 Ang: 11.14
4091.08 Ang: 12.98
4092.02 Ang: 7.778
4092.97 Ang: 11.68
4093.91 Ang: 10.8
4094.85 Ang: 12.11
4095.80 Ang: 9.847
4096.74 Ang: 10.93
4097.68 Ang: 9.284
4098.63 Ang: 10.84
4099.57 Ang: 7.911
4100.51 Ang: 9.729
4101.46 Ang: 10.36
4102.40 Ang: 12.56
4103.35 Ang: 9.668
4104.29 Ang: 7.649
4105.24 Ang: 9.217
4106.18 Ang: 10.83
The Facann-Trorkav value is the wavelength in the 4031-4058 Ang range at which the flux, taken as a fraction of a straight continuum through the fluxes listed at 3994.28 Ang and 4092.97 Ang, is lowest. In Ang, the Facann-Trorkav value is 4049.84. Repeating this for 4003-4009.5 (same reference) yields 4009.02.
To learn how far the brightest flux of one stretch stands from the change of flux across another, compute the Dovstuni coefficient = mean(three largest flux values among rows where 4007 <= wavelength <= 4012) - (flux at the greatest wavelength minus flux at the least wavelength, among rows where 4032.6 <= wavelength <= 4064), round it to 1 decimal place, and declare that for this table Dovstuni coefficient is 14.1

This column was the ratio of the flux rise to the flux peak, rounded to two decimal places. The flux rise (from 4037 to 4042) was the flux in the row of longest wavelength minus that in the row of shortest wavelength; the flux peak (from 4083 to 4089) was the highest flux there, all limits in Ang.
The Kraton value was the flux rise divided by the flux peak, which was -0.10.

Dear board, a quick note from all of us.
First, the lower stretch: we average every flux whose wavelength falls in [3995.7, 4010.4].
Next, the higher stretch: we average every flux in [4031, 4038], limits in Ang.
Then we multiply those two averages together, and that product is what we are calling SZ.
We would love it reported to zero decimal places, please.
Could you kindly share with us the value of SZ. 143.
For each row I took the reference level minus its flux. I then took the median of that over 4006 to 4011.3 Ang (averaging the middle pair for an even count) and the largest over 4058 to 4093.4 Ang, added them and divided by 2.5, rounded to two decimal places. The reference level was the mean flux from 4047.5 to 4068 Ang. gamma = 1.97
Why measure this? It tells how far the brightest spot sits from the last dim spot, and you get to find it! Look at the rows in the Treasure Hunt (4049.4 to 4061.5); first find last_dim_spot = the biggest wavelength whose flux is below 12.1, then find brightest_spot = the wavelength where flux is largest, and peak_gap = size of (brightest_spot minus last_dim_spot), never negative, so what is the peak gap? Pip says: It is 2.8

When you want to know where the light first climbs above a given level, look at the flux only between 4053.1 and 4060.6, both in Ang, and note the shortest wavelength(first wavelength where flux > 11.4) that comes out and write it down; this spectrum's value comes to 4053.58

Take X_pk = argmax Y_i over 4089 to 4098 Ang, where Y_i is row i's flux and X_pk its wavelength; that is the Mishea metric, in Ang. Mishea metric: 4091.08 Ang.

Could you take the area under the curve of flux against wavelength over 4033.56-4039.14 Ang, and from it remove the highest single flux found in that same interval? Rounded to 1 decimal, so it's 57.7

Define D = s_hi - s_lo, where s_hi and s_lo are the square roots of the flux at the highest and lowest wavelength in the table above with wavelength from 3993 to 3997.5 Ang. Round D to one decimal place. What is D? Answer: -0.1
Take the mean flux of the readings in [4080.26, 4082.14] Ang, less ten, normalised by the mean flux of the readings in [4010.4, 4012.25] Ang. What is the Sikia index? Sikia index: 0.22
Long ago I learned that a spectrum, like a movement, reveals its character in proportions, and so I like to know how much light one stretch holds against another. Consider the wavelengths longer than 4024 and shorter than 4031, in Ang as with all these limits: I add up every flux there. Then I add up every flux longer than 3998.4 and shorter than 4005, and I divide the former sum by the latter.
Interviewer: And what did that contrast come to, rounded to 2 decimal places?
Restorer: 1.00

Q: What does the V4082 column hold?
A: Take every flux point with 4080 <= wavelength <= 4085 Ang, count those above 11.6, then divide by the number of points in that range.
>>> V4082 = 0.60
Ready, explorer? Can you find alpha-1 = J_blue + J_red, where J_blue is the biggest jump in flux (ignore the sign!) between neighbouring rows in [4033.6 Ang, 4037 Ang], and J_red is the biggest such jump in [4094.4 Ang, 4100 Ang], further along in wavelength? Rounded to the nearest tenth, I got 5.0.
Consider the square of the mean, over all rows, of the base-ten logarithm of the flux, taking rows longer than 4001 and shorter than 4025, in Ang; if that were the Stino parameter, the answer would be 1.19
